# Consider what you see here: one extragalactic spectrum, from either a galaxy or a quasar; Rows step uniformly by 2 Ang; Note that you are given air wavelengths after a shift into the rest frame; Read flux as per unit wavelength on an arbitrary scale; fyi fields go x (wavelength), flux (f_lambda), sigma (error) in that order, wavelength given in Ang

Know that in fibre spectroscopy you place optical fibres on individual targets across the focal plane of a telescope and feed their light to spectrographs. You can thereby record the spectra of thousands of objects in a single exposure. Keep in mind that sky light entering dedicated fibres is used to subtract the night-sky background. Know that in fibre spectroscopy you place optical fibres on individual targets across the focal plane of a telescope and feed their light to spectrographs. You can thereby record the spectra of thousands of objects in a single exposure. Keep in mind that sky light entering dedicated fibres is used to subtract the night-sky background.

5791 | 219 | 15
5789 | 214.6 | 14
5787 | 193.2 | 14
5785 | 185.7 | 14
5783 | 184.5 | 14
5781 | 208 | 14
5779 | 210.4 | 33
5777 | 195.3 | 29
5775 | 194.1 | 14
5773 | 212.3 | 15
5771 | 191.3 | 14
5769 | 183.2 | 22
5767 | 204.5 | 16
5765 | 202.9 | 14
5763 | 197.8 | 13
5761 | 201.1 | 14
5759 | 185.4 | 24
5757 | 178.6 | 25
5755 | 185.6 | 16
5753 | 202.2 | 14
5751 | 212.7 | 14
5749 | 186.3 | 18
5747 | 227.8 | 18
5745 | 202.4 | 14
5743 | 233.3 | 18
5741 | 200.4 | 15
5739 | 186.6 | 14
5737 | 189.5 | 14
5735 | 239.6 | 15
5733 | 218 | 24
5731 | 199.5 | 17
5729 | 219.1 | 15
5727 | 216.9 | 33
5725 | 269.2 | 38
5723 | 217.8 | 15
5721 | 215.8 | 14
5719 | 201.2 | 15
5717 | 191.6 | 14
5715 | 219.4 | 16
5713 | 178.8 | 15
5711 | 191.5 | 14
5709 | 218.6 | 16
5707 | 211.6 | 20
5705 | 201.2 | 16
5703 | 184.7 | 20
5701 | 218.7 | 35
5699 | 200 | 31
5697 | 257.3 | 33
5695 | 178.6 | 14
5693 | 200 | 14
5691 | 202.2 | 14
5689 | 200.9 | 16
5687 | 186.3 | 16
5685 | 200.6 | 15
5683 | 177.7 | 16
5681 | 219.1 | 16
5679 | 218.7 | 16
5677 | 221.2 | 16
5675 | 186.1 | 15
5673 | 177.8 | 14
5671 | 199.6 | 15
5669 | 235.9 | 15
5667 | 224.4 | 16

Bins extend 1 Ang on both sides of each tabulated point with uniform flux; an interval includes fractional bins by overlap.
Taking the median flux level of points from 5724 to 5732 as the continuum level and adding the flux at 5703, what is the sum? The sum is 403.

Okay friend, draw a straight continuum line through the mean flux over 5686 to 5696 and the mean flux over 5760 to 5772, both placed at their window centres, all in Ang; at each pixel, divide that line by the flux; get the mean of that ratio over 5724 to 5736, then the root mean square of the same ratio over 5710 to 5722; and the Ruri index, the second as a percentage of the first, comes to 113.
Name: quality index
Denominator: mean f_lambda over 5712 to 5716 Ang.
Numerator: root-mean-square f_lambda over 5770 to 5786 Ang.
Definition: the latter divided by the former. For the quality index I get 0.99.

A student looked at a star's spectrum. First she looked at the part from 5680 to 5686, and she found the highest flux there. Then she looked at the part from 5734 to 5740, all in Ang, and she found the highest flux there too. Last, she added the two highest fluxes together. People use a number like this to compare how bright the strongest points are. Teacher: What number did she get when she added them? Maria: 459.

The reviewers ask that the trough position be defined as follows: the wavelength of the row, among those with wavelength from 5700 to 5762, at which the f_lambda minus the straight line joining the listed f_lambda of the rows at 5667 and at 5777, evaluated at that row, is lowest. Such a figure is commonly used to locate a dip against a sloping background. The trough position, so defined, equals 5713 Ang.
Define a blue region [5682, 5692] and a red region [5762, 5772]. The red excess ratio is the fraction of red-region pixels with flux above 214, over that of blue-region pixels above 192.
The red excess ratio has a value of 0.0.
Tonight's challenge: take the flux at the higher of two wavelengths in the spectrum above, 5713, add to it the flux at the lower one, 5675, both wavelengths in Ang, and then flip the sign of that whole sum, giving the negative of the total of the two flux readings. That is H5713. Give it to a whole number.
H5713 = -365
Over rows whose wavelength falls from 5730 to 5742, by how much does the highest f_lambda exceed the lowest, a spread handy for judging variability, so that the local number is 53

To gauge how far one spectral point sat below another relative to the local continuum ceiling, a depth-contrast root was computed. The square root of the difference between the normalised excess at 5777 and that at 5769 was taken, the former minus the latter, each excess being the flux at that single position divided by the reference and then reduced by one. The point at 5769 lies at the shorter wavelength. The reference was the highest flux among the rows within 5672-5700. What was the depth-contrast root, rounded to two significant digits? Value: 0.22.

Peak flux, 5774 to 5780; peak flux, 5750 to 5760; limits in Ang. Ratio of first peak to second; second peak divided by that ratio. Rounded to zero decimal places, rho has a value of 215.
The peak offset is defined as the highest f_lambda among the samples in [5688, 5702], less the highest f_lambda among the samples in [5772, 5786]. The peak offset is 45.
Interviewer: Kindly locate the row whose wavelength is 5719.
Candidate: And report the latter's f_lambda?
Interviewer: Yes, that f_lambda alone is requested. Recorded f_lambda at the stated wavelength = 201.2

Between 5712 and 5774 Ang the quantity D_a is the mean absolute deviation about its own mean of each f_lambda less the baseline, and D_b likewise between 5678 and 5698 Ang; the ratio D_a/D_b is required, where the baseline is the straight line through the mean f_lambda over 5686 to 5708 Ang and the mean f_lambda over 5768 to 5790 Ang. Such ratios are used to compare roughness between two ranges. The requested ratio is 0.90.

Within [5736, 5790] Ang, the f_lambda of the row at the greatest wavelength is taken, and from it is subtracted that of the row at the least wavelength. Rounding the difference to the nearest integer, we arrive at 25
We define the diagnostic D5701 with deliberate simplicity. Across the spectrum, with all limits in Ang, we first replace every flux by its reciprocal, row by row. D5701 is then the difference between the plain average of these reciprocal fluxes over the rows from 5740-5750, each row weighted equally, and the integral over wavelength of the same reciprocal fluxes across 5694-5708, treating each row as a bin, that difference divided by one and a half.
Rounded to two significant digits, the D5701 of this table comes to -0.042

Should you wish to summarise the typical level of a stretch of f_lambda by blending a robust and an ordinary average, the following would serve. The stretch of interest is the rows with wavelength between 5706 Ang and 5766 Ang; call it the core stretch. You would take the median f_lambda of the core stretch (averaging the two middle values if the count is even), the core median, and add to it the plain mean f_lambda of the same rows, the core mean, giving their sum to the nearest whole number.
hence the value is 409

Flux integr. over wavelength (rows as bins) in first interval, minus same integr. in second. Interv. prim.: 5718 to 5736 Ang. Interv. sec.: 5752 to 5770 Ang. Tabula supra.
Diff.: 512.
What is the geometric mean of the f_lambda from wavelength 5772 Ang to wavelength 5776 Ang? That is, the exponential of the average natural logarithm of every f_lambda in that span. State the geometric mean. 203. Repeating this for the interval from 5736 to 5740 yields 188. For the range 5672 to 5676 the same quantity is 182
